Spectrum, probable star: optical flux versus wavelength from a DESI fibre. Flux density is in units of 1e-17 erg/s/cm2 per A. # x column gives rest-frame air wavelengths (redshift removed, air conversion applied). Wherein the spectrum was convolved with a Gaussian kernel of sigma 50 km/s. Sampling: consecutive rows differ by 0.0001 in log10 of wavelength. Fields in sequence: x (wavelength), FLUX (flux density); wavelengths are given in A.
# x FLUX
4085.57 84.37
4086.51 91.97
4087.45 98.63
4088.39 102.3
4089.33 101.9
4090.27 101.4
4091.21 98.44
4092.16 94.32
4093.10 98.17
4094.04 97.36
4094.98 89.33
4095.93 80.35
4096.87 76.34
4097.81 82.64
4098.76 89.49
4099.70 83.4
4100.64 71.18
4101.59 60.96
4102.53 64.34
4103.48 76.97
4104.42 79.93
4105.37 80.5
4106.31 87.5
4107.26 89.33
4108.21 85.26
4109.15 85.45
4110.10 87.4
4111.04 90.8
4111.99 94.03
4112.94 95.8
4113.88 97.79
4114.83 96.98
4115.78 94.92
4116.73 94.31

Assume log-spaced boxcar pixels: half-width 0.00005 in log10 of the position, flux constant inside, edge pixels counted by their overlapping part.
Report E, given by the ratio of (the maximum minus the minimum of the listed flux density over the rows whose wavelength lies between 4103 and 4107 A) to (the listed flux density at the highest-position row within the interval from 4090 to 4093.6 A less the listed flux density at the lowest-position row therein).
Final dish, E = -3.3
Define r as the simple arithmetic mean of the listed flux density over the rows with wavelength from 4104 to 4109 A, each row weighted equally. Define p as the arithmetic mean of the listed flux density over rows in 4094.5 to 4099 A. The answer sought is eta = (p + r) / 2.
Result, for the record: 84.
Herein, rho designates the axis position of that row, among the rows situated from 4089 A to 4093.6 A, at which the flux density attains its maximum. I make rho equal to 4089.33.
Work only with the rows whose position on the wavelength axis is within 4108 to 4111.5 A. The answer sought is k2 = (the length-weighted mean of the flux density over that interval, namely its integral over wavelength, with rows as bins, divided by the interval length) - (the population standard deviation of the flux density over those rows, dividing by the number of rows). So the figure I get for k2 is 85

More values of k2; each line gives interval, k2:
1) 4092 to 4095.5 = 91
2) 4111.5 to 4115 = 95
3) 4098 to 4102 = 66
